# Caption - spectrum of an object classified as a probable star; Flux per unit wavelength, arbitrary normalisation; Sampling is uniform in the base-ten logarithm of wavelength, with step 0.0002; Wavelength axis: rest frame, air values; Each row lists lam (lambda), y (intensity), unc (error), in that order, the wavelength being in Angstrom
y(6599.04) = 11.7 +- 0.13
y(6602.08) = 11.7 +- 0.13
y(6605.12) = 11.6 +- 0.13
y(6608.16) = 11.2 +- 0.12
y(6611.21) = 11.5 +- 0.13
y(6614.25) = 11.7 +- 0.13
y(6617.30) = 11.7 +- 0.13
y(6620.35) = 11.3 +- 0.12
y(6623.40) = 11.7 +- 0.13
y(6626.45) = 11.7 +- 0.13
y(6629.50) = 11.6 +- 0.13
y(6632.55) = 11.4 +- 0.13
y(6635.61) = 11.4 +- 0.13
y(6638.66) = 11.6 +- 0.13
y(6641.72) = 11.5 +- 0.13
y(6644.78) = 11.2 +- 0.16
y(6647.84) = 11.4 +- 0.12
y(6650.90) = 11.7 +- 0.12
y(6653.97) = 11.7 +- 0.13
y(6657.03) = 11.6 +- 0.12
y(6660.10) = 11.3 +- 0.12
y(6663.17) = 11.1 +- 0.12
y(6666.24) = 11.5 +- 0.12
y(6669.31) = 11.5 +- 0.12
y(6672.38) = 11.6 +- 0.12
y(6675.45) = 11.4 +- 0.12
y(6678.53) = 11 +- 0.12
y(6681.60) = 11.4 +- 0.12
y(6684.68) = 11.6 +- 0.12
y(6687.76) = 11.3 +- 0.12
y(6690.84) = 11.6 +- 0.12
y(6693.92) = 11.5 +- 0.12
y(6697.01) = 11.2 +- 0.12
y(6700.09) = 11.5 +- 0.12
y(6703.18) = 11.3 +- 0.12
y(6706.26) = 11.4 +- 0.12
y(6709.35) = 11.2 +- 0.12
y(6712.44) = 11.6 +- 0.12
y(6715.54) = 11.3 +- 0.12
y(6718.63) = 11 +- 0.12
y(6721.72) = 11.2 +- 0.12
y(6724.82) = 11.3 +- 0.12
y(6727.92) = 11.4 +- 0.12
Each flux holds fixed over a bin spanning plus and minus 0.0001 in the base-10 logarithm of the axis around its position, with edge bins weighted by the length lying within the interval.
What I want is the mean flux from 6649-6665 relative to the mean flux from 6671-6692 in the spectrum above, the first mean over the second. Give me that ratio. 1.006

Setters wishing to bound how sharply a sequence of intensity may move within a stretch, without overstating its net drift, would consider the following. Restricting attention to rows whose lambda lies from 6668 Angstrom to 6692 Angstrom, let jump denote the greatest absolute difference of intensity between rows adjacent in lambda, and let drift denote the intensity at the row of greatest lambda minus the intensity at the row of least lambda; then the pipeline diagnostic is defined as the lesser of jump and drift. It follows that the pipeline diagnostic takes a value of 0.10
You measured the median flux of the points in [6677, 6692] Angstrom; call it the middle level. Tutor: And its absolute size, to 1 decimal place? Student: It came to 11.4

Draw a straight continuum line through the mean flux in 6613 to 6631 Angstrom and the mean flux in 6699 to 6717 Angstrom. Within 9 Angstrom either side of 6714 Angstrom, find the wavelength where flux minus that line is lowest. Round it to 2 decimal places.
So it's 6718.63 Angstrom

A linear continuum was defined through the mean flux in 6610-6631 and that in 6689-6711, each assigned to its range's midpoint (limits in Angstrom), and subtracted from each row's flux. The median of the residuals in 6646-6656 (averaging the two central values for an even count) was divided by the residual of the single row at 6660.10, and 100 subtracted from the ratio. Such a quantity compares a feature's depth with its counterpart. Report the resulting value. -100.9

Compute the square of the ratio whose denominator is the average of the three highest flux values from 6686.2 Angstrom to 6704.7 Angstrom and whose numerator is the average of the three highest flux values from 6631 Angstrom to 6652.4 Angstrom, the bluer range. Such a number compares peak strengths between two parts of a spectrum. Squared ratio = 1.01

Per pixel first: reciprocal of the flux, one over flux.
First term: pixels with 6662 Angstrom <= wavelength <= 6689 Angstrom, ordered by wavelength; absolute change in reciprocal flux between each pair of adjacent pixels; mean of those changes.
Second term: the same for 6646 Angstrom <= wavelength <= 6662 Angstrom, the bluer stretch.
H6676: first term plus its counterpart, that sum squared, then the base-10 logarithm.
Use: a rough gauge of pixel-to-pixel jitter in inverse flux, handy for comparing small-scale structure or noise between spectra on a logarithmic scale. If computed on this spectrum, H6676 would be -4.97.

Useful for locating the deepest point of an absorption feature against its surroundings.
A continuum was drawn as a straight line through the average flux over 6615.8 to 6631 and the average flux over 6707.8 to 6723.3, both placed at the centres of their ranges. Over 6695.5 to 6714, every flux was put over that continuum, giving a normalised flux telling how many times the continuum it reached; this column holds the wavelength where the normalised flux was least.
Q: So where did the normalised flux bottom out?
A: 6697.01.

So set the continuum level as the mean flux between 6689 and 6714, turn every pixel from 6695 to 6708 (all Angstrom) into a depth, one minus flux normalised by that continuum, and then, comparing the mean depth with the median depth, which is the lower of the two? 0.005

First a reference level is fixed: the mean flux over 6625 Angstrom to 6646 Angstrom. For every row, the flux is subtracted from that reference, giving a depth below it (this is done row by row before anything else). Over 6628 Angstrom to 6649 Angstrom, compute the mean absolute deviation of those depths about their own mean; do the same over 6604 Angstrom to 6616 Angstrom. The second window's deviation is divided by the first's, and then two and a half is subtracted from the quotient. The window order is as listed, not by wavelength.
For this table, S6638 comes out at -1.09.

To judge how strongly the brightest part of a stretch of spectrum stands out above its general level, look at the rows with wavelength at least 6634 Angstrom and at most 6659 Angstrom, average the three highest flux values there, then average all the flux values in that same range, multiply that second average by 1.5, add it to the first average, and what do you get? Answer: 28.9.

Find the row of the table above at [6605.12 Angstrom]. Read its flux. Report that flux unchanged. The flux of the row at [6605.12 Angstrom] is 11.6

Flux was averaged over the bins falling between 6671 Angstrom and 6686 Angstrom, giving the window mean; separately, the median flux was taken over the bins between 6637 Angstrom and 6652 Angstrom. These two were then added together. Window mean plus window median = 22.9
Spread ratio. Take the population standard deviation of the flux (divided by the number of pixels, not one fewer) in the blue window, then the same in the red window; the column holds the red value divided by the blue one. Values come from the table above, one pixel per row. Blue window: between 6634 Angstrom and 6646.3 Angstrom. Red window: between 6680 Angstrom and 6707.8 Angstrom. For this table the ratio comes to 0.89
